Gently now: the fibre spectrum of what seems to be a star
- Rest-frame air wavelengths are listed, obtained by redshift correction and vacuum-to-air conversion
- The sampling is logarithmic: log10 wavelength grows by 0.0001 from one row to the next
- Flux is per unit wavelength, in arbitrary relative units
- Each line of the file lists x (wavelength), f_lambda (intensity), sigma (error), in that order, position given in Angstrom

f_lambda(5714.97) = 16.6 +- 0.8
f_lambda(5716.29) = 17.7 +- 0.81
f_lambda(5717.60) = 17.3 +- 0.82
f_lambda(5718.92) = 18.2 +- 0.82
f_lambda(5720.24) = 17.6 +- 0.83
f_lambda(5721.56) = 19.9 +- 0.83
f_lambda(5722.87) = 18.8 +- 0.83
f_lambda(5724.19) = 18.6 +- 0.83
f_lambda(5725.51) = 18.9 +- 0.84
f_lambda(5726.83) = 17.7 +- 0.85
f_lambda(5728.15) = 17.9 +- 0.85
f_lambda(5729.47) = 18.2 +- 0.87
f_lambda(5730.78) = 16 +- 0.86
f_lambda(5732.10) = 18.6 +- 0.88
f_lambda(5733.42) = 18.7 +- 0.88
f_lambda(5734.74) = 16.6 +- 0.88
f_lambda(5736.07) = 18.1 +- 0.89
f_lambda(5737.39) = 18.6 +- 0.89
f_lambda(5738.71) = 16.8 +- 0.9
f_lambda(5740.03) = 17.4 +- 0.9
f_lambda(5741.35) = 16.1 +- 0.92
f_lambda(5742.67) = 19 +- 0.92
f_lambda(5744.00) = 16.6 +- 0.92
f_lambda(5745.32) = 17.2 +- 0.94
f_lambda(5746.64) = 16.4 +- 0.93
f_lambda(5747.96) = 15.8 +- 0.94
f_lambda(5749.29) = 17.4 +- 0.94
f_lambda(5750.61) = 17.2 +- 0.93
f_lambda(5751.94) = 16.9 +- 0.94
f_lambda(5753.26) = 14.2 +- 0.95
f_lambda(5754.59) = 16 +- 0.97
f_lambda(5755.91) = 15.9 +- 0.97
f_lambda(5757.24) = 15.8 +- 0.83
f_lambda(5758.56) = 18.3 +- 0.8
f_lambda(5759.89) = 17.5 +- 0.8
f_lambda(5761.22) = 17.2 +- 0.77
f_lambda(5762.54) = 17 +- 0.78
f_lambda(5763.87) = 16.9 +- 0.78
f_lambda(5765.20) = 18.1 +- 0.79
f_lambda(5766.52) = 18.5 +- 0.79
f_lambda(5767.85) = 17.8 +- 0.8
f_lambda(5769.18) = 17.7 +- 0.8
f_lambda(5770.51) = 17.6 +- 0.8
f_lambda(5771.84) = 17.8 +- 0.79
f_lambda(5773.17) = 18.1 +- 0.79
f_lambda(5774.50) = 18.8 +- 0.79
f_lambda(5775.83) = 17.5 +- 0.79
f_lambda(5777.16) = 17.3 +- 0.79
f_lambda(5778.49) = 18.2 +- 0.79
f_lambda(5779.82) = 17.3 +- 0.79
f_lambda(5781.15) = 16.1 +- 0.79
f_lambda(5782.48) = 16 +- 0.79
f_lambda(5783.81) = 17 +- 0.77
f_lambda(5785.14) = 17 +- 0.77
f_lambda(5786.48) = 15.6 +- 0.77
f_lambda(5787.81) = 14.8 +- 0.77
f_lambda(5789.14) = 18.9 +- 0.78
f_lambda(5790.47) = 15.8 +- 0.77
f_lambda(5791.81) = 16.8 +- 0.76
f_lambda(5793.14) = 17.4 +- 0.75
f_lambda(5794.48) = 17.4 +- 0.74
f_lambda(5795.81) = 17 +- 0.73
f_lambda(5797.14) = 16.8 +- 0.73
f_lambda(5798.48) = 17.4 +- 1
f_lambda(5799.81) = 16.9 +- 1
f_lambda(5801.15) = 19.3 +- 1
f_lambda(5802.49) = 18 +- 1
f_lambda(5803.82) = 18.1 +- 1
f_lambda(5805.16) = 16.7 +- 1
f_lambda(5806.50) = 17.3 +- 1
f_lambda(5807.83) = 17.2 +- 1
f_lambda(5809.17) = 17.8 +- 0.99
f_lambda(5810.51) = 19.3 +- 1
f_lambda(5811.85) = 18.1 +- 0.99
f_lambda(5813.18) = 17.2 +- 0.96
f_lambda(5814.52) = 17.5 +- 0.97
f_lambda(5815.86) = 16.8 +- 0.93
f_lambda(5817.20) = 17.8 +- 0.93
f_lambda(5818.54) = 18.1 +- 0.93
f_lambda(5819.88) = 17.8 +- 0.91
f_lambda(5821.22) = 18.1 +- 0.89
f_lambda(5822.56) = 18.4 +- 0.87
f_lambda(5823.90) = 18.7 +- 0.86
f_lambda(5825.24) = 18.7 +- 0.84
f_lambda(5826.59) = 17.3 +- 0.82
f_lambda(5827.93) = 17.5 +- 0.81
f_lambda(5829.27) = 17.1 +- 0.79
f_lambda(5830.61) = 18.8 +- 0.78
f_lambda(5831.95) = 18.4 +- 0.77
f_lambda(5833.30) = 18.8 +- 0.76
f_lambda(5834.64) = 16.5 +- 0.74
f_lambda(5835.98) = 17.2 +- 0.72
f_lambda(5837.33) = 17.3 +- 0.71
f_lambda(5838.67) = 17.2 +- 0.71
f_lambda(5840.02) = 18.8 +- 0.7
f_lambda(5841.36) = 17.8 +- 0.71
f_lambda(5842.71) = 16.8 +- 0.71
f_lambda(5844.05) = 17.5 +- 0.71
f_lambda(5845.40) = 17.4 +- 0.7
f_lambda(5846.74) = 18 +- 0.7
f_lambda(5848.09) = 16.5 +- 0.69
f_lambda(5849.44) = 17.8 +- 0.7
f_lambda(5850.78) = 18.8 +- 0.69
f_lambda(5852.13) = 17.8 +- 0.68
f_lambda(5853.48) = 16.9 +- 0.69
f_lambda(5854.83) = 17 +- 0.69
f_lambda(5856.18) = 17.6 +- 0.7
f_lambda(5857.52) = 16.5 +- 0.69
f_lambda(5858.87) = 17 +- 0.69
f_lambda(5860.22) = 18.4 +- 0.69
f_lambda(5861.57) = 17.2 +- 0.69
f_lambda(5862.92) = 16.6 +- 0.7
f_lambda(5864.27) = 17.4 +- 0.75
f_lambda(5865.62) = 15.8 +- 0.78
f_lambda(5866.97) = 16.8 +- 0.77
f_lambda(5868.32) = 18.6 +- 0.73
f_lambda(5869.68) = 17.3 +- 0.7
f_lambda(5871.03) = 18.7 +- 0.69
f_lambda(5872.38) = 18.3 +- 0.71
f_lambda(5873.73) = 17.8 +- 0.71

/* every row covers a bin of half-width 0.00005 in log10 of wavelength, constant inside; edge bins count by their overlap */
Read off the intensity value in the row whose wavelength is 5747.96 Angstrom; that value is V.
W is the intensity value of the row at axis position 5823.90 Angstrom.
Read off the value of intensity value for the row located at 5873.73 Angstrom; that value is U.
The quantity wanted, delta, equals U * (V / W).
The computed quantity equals 15.0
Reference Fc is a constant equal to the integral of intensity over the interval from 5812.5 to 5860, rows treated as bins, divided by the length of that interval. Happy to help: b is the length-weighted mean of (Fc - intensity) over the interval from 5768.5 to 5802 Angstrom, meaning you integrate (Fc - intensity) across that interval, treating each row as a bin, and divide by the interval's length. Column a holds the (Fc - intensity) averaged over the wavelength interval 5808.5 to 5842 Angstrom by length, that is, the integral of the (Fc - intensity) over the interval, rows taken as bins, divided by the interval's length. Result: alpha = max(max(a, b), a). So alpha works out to 0.43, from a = -0.2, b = 0.43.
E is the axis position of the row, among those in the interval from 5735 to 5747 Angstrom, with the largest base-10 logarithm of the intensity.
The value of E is 5742.67 Angstrom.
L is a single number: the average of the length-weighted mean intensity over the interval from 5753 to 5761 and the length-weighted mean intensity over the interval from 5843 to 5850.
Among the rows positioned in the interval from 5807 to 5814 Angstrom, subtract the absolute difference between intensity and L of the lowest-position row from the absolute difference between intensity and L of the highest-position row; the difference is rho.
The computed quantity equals 0.0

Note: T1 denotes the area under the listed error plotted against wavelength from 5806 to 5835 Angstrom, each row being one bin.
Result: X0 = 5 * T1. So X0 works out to 129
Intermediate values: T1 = 25.8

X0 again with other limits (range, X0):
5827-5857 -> 108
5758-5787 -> 114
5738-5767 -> 128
